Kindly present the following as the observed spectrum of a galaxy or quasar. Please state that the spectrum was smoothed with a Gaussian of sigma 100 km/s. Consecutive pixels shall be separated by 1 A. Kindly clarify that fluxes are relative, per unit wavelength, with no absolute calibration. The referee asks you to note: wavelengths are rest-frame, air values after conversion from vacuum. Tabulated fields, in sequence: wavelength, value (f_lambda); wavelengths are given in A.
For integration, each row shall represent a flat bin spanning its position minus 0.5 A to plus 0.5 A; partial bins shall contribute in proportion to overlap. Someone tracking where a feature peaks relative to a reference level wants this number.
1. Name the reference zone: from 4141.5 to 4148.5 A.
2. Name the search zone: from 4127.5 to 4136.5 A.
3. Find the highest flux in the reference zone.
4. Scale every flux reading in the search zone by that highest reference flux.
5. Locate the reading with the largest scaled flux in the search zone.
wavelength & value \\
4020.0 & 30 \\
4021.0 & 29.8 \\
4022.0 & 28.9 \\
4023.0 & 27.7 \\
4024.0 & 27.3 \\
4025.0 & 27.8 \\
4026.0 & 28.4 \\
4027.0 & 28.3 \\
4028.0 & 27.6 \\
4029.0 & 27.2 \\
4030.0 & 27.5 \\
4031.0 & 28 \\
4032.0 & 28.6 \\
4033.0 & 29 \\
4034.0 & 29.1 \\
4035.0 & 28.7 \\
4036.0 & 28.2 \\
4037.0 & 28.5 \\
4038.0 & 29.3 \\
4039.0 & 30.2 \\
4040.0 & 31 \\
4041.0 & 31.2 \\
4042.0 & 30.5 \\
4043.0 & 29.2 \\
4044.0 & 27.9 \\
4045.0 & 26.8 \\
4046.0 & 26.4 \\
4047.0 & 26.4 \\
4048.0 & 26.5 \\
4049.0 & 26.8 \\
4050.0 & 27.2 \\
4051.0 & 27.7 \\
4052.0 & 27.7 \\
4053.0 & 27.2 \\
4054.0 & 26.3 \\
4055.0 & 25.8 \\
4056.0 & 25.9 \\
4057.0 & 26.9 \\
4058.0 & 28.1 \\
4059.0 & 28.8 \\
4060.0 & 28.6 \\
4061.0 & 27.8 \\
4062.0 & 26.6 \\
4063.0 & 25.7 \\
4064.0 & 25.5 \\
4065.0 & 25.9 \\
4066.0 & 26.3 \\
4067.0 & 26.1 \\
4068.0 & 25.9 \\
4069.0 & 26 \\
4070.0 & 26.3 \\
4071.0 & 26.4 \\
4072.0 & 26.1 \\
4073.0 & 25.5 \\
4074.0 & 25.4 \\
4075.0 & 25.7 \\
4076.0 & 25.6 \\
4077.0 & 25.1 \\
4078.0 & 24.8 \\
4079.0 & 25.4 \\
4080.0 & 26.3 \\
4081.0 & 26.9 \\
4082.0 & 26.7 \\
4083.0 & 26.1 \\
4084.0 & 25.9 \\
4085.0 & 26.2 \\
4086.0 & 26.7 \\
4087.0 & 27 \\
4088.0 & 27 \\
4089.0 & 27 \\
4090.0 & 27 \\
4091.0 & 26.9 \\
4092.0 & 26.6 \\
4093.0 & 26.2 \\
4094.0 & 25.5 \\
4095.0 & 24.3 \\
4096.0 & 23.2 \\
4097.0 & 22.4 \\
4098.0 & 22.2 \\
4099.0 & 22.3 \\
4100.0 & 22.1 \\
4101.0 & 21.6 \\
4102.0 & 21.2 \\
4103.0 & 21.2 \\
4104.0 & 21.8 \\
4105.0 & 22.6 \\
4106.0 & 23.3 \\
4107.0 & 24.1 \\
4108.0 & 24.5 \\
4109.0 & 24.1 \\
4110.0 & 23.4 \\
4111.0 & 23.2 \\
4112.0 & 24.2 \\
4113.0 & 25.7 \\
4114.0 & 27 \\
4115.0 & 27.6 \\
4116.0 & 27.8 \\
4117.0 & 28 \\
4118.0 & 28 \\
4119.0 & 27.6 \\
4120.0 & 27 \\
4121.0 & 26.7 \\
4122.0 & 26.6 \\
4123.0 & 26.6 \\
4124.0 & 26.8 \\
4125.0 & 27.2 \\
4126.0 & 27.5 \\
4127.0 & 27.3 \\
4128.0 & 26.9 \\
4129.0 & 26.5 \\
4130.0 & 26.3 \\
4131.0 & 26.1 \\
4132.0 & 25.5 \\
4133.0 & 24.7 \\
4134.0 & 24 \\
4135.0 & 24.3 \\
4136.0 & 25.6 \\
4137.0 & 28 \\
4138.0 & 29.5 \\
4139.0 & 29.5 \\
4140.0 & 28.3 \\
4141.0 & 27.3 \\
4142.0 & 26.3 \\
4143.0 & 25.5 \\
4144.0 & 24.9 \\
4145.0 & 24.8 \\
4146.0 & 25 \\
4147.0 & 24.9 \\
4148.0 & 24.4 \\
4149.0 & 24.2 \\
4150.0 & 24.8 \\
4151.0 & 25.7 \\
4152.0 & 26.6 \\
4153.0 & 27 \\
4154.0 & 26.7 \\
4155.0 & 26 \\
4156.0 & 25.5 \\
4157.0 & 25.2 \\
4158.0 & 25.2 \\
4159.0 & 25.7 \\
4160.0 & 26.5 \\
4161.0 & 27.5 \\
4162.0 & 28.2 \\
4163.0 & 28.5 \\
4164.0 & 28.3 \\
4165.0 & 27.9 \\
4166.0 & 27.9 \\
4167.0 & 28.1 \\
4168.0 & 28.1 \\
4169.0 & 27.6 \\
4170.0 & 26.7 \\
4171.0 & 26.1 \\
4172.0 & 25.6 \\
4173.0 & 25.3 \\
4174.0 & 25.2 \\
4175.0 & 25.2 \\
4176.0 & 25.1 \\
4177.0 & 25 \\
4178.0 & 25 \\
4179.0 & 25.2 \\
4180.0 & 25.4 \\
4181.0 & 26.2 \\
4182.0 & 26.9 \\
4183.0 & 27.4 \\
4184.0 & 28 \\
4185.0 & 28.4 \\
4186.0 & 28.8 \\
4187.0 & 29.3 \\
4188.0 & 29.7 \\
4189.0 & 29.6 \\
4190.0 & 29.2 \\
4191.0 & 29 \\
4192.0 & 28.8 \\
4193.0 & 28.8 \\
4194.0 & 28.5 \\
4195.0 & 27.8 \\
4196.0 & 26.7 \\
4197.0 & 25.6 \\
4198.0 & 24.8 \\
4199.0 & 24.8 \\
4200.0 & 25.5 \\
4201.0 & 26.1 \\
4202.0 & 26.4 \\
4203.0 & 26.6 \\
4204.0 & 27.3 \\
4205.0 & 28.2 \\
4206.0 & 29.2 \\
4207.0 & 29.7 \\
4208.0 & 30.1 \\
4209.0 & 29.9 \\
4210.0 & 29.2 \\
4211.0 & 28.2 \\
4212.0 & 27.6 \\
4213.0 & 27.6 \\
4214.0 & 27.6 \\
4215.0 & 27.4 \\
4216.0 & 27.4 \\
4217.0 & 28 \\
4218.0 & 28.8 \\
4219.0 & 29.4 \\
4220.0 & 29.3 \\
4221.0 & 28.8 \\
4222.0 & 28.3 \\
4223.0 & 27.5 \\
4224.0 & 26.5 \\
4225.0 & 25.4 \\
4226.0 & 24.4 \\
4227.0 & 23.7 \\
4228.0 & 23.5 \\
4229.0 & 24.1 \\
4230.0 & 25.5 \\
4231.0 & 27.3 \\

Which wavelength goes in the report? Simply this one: 4128.0 A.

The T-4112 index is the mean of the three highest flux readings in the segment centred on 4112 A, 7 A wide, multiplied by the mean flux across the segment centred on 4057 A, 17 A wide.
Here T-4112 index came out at 722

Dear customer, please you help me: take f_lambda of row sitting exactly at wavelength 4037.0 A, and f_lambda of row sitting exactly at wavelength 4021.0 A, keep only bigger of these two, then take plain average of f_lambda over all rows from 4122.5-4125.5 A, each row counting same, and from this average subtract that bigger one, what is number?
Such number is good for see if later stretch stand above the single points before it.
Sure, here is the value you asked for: -2.9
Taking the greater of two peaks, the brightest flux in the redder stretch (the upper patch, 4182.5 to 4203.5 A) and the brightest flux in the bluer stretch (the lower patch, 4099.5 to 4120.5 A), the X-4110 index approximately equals 29.7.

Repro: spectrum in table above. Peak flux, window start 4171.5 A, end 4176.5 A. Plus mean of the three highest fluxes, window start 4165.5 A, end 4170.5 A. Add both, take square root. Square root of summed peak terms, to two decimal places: 7.32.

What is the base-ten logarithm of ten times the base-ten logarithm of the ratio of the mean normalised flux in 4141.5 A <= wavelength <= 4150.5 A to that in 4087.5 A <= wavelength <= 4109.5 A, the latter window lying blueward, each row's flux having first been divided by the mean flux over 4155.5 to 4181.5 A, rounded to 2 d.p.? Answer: -0.74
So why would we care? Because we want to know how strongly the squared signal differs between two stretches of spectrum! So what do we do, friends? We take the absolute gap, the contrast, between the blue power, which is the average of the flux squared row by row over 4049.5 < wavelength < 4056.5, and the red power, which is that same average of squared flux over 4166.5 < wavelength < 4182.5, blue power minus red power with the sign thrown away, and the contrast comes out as 41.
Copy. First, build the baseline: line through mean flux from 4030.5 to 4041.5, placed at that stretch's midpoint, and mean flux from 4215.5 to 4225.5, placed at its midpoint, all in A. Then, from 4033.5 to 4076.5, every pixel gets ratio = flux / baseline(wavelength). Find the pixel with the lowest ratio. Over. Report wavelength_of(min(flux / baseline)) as 4074.0 A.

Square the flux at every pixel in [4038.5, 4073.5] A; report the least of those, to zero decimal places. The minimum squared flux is 650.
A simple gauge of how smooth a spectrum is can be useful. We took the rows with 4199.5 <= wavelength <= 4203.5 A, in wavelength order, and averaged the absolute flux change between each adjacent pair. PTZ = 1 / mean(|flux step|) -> 2.7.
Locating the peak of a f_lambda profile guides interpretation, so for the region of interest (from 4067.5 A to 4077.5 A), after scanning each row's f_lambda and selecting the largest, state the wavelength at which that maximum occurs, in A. 4071.0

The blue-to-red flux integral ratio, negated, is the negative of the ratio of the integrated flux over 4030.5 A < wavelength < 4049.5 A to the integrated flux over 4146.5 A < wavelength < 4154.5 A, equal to -2.7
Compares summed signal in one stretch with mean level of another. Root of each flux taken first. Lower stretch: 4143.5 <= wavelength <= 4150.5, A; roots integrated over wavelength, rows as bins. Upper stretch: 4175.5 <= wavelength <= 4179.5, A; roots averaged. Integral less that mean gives 30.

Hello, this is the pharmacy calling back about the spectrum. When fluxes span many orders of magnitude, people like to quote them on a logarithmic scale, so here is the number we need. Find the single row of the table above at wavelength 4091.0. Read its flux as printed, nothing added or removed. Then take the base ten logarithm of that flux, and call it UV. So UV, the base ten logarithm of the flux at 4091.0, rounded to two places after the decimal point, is 1.43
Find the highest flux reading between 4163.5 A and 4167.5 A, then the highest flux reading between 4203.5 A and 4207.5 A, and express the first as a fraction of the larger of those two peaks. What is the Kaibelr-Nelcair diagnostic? 0.95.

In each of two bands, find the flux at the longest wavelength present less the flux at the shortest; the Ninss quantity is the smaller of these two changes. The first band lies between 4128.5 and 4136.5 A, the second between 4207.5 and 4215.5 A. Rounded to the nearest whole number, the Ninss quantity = -3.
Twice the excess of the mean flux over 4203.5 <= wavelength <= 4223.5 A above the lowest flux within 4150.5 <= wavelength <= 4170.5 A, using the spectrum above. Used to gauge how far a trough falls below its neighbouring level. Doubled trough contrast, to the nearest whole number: 7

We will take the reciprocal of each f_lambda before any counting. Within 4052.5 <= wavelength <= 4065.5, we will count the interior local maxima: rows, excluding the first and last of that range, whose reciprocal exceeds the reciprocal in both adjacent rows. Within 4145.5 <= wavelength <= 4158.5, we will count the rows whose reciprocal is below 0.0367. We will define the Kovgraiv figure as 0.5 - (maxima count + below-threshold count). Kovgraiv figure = -1.5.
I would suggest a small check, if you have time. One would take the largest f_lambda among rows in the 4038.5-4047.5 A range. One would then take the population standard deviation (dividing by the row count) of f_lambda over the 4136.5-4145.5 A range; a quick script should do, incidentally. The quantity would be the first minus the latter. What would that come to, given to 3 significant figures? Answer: 29.5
